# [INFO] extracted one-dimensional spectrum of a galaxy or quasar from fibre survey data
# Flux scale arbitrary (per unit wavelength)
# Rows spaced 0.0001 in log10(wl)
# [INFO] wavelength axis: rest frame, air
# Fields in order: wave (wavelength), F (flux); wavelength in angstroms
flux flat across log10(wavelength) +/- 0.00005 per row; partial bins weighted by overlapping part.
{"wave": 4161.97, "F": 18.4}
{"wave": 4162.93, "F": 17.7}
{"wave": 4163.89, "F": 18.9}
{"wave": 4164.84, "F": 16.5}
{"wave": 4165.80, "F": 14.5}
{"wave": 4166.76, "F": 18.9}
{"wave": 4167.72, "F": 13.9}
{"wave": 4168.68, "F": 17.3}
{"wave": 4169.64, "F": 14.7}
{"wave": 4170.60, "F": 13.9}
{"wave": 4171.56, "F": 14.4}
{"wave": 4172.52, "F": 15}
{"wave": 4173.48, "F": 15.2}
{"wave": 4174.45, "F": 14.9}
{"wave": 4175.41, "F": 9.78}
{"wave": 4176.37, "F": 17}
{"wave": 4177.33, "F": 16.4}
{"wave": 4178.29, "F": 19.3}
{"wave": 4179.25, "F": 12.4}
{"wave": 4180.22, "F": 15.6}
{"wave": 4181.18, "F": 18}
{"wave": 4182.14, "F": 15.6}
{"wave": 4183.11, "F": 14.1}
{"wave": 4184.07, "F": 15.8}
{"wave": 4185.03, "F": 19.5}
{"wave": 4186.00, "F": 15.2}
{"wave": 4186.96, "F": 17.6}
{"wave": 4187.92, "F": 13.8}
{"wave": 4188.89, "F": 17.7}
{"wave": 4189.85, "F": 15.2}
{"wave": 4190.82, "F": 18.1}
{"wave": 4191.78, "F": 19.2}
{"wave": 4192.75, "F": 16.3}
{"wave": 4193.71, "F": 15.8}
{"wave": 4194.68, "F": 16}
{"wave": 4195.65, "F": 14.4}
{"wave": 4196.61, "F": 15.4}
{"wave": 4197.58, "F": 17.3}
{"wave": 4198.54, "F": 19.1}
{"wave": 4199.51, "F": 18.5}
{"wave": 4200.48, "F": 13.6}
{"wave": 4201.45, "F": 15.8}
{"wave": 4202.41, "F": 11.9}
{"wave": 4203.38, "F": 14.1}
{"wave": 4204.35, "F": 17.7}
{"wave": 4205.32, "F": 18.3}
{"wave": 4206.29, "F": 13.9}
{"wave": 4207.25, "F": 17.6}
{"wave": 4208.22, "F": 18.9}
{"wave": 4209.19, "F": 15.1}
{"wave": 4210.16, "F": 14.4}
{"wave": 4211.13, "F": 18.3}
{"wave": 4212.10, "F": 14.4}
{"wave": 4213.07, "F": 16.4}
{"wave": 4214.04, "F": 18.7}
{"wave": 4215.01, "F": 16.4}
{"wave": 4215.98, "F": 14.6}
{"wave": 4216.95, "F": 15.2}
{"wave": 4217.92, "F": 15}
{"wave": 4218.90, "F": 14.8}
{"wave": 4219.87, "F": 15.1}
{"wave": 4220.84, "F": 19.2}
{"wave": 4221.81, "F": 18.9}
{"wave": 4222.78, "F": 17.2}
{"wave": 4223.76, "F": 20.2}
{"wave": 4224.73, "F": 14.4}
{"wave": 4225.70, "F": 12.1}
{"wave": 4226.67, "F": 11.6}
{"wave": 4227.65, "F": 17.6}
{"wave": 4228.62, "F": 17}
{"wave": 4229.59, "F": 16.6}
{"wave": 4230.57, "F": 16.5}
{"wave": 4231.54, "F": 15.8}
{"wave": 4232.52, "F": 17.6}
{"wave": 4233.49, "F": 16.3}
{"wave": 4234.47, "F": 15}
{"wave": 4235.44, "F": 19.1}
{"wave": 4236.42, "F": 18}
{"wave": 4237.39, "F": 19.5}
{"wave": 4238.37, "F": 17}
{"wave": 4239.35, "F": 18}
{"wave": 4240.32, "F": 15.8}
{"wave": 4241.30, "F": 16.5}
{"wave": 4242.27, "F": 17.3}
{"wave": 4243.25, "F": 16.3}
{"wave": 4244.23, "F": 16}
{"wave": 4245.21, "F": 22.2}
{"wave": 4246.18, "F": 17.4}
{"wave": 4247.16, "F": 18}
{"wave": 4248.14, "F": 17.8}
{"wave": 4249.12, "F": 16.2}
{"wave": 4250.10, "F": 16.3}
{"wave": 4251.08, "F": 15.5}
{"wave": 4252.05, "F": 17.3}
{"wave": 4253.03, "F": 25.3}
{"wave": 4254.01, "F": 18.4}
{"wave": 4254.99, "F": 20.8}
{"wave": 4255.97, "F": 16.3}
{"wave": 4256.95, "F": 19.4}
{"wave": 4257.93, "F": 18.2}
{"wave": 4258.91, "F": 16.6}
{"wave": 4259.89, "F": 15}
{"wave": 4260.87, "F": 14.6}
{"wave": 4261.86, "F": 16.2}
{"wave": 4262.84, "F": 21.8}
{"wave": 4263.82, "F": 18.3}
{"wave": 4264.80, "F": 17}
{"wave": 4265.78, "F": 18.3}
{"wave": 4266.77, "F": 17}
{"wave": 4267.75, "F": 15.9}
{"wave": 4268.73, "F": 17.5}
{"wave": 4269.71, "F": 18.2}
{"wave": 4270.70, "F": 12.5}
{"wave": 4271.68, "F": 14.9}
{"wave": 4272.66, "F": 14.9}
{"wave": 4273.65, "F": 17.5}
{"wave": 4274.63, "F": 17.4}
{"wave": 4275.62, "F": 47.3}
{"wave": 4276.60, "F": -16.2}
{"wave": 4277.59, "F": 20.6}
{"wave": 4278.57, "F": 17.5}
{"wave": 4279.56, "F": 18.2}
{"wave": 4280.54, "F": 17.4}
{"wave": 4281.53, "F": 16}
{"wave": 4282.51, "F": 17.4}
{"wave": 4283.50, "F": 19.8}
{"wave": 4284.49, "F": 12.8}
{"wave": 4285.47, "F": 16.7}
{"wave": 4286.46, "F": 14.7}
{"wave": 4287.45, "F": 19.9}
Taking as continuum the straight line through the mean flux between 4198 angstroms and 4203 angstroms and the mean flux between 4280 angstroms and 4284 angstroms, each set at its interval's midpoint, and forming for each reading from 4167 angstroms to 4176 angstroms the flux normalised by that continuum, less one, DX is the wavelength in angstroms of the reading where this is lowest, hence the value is 4175.41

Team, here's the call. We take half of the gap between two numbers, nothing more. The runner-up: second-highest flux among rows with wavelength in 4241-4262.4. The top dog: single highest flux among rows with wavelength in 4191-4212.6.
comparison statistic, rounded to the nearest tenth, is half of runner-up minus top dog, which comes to 1.5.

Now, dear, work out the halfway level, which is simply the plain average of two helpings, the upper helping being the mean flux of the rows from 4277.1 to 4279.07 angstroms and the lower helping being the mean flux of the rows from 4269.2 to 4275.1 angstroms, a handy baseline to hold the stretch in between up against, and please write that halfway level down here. 17.5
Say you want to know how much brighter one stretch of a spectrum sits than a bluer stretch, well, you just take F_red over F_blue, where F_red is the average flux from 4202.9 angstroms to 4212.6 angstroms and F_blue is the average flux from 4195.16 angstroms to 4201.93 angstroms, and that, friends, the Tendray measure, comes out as 0.998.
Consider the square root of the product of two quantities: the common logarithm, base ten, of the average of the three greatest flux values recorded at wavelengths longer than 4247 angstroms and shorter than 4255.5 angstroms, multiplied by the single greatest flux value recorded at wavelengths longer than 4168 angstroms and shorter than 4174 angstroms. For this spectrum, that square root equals 4.80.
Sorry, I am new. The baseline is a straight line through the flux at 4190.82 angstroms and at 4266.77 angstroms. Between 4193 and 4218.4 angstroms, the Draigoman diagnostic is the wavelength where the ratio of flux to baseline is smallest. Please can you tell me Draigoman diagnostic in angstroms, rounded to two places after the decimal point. 4202.41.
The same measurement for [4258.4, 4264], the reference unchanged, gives 4260.87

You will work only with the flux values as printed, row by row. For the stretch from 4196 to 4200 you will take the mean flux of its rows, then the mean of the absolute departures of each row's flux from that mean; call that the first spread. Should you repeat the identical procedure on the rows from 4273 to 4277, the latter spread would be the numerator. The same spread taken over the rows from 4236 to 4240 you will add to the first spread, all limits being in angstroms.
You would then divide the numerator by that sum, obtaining 8.5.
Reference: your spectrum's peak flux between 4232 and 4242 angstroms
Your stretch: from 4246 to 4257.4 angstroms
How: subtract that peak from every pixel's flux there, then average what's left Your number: -1.3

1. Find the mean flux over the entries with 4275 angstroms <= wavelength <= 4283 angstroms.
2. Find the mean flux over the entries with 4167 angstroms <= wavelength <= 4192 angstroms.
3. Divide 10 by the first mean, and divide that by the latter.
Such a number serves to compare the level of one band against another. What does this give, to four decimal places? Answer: 0.0367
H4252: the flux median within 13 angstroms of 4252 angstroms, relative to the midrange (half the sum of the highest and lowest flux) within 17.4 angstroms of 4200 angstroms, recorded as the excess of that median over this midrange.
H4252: 1.6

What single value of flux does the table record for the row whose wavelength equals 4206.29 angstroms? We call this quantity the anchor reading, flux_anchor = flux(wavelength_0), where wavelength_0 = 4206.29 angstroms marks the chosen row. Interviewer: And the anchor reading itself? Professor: 13.9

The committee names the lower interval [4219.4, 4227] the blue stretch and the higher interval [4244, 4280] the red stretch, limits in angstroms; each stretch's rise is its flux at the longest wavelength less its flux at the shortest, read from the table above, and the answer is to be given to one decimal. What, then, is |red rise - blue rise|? 5.7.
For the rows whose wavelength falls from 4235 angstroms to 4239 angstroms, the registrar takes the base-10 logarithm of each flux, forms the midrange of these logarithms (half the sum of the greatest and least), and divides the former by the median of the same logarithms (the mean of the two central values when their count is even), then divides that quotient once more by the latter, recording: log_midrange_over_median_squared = 0.784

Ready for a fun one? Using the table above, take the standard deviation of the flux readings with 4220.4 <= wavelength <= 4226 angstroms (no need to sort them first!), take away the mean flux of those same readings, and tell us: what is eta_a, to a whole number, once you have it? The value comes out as -14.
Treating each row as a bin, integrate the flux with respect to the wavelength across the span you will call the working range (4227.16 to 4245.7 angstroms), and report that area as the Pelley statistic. 320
